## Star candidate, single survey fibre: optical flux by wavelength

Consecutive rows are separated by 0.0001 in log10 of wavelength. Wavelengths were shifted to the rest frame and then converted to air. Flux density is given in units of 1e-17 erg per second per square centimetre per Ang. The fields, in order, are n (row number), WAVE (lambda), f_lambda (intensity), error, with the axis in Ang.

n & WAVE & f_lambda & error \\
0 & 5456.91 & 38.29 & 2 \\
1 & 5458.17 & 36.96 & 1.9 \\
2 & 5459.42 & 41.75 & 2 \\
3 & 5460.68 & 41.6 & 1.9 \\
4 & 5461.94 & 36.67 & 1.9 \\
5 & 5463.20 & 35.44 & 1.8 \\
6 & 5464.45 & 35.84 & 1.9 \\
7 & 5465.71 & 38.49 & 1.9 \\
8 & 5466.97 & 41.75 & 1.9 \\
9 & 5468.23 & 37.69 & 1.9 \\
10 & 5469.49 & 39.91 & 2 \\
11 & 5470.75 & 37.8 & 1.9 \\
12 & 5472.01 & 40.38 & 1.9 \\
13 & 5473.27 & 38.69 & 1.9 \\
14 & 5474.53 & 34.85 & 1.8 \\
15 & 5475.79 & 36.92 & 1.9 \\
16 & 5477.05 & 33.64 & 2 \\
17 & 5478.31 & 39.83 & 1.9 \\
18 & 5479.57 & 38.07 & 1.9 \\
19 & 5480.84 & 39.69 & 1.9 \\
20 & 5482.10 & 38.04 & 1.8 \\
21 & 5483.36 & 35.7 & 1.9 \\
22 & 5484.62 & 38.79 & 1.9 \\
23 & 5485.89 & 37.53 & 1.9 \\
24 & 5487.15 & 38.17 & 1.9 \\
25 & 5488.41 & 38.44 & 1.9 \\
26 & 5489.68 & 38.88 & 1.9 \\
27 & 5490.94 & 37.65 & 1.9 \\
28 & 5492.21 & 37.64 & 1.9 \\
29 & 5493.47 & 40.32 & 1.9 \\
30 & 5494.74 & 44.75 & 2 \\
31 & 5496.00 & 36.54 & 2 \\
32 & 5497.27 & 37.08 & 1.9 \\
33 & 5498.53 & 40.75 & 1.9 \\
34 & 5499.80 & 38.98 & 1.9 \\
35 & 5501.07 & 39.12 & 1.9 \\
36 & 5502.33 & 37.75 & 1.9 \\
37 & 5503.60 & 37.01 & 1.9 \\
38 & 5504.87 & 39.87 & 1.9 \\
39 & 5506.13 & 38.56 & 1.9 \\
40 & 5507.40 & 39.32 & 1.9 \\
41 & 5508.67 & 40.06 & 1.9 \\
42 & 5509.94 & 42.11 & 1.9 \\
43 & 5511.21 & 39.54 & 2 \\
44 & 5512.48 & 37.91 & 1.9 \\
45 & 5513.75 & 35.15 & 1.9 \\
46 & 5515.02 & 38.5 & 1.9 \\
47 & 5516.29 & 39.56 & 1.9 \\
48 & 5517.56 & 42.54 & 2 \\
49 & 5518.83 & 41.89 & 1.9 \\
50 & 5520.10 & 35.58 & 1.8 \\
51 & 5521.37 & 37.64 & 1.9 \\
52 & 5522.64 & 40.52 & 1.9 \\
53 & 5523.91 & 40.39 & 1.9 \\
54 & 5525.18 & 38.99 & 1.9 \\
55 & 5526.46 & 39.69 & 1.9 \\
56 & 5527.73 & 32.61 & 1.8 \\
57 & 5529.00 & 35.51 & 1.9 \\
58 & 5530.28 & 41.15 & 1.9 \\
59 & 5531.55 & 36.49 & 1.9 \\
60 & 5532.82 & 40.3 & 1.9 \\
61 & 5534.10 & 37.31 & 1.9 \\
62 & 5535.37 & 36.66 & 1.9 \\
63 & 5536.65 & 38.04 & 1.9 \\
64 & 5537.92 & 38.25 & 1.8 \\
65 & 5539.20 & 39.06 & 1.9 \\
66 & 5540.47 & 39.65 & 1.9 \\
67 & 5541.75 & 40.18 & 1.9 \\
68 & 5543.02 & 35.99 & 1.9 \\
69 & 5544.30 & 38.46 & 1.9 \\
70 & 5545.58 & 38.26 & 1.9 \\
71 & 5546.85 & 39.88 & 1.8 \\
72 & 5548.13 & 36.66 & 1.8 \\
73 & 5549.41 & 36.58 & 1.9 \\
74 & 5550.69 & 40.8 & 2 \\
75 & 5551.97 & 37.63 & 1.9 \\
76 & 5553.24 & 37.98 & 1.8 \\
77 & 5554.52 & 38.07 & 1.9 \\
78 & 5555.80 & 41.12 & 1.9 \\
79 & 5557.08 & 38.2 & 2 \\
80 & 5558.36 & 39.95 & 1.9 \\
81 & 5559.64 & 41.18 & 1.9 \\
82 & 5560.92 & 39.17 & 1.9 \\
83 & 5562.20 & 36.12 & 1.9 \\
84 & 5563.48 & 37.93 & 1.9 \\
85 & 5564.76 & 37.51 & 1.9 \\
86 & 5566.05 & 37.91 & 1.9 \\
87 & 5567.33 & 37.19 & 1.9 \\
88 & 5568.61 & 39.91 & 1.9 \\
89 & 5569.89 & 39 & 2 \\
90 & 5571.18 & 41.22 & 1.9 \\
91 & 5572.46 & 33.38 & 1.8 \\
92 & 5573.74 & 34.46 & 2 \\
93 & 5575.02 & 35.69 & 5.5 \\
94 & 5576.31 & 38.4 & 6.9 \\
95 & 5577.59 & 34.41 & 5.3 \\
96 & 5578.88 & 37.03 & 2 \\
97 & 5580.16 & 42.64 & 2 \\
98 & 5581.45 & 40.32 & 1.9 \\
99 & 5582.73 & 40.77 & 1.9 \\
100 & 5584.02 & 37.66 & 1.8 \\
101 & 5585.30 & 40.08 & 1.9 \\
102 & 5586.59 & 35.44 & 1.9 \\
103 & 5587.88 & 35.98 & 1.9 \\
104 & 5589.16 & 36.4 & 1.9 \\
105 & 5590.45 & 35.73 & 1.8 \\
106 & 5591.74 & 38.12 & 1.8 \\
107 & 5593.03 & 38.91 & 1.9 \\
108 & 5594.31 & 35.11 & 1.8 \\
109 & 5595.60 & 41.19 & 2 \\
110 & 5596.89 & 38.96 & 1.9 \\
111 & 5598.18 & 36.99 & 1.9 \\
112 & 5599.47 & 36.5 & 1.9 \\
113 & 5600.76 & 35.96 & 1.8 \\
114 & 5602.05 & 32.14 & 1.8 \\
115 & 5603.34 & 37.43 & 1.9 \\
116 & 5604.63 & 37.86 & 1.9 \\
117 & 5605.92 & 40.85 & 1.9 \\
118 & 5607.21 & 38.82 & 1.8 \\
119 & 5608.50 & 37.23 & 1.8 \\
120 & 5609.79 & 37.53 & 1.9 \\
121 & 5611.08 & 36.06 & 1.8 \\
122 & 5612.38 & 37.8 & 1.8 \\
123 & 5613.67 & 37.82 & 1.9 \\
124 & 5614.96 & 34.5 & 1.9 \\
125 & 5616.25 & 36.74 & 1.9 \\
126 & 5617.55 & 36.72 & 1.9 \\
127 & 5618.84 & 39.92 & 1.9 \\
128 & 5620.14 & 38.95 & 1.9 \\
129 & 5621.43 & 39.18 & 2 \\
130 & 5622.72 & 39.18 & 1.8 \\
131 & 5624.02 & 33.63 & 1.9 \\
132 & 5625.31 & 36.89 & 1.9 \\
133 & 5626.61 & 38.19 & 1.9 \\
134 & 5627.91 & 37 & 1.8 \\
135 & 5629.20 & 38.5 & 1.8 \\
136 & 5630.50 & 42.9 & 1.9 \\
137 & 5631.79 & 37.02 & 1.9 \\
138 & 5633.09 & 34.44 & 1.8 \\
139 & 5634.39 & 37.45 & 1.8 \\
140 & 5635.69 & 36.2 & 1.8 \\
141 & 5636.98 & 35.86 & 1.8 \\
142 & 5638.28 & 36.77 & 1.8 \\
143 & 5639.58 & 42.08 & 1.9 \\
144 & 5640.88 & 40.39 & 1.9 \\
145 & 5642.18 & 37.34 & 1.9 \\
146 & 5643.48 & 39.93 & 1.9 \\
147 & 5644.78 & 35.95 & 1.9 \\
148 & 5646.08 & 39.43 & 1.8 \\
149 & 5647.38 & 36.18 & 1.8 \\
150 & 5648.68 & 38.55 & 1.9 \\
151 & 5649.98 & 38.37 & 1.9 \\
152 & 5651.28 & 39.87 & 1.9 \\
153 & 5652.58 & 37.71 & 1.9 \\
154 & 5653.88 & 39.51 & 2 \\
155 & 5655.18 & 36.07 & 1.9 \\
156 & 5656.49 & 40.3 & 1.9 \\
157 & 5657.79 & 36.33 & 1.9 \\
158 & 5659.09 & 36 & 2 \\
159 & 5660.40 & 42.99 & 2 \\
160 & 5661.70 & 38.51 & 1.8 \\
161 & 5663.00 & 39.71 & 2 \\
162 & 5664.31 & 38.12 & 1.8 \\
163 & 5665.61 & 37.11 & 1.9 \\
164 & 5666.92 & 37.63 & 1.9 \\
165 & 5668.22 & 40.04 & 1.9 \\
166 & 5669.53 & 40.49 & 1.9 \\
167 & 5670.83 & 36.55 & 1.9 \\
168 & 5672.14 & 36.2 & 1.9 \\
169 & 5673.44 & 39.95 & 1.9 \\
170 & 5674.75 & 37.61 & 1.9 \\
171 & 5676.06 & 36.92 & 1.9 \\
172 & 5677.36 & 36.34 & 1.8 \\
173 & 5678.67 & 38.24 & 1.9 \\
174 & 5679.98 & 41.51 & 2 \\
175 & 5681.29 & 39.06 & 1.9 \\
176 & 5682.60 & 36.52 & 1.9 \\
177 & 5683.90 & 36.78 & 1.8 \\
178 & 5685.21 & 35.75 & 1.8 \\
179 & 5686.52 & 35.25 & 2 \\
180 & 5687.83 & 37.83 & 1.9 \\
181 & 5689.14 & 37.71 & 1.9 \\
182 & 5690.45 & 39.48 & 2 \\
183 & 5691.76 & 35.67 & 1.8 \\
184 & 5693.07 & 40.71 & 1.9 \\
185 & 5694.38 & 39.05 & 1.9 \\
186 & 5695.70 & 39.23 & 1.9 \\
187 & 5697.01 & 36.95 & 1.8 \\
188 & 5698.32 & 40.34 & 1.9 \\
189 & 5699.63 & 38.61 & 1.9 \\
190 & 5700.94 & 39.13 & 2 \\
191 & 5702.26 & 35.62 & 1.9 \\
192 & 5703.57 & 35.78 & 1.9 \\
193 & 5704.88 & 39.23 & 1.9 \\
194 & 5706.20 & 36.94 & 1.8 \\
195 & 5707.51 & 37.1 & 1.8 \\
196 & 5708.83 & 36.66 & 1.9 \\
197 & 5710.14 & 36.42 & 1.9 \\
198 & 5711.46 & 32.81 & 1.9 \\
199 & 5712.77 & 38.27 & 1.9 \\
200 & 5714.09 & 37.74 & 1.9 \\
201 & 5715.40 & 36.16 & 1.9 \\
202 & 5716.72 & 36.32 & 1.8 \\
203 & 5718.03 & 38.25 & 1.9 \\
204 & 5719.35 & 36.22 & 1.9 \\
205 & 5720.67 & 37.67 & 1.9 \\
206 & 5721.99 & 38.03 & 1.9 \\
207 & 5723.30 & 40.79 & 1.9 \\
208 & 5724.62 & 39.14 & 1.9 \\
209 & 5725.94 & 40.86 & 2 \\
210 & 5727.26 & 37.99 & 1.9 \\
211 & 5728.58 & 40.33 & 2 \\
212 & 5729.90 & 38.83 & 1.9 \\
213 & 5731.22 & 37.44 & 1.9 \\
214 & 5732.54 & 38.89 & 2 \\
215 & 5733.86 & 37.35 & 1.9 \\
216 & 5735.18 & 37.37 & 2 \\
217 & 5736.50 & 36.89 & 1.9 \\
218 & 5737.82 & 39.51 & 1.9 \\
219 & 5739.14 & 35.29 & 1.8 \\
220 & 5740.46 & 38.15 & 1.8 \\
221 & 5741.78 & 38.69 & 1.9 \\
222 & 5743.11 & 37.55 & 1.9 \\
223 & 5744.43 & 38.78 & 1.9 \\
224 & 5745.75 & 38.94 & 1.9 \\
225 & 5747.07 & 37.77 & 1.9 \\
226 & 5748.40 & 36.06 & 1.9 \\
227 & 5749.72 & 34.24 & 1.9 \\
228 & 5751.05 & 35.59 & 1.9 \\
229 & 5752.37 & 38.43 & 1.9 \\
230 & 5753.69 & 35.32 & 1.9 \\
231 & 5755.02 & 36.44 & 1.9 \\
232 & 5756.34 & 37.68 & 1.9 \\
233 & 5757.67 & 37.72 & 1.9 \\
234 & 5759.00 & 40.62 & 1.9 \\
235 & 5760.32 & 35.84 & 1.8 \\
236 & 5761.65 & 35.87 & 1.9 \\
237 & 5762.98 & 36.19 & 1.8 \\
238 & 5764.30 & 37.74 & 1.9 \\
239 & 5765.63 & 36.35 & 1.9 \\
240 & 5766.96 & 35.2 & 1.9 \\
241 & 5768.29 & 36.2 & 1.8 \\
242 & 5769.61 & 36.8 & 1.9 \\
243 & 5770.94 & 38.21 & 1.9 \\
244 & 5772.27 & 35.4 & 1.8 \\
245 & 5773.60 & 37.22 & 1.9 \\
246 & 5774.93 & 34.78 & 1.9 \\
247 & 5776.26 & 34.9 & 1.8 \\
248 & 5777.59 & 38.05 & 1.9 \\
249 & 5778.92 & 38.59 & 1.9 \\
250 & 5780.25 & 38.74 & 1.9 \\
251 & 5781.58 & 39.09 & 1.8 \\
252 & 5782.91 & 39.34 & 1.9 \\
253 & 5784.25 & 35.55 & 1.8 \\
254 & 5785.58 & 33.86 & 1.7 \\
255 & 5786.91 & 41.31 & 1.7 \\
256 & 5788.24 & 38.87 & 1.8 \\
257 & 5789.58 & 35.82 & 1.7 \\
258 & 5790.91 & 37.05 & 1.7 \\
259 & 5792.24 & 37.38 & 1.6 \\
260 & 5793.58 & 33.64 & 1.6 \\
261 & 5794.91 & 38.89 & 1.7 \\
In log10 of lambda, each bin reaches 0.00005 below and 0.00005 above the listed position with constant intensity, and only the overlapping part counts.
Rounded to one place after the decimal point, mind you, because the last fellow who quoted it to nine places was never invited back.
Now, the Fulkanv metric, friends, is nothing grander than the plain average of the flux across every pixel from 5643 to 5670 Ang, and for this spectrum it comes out 38.5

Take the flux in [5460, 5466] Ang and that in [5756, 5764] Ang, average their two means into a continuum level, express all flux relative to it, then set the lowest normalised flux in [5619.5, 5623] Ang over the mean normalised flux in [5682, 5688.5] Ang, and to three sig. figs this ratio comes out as 1.07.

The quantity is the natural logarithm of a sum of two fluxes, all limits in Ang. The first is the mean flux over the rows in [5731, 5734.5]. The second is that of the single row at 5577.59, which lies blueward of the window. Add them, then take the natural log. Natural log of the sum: 4.28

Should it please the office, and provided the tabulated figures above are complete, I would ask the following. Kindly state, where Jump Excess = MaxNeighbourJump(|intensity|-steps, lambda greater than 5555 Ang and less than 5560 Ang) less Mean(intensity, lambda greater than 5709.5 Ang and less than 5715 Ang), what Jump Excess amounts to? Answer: -33.4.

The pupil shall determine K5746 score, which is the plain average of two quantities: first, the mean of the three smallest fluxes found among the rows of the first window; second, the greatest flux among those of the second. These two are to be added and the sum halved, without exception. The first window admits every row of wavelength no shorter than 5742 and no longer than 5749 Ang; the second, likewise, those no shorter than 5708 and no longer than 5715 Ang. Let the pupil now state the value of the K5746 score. 37.7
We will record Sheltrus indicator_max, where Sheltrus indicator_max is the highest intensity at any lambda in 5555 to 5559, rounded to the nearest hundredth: 41.12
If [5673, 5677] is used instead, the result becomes 39.95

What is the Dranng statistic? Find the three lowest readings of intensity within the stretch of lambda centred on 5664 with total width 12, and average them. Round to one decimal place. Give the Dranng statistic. 36.9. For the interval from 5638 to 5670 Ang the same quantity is 36.0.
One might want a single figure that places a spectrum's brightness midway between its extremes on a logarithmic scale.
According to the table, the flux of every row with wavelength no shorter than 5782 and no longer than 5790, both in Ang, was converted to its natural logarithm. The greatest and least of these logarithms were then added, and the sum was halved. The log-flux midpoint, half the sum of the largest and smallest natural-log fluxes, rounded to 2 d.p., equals 3.62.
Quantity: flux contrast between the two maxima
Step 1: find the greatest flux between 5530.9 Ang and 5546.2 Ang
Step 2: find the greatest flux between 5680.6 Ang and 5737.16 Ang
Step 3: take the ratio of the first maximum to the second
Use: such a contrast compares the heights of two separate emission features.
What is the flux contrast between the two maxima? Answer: 0.99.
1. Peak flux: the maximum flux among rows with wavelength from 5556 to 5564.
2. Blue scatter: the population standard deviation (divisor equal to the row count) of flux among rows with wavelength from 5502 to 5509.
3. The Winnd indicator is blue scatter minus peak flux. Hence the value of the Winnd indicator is -40.1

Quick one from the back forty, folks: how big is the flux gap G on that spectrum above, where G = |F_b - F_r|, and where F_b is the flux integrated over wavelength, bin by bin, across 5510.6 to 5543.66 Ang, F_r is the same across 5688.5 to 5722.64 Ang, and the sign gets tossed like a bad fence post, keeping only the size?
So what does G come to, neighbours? 11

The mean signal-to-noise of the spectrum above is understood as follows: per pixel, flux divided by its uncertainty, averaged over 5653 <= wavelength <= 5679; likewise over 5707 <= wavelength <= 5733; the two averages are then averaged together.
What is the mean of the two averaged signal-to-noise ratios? 20.0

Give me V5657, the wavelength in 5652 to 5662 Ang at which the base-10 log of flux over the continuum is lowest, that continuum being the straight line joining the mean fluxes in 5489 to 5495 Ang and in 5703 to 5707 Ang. 5659.09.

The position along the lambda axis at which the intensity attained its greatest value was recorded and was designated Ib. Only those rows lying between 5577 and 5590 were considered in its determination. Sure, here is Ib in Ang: 5580.16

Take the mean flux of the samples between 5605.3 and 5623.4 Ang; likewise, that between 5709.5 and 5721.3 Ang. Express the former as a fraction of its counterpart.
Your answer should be 1.04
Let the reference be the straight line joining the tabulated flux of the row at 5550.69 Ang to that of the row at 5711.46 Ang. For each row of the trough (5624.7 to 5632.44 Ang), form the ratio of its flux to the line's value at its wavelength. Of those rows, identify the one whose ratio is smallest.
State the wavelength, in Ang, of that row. 5625.31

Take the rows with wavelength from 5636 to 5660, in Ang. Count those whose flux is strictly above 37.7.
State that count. 10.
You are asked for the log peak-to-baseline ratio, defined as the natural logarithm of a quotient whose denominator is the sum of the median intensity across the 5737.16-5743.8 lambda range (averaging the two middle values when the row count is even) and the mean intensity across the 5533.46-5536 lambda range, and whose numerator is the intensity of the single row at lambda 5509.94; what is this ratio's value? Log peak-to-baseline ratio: -0.579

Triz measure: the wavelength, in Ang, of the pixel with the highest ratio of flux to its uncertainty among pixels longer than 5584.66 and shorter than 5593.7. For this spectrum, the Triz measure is 5591.74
